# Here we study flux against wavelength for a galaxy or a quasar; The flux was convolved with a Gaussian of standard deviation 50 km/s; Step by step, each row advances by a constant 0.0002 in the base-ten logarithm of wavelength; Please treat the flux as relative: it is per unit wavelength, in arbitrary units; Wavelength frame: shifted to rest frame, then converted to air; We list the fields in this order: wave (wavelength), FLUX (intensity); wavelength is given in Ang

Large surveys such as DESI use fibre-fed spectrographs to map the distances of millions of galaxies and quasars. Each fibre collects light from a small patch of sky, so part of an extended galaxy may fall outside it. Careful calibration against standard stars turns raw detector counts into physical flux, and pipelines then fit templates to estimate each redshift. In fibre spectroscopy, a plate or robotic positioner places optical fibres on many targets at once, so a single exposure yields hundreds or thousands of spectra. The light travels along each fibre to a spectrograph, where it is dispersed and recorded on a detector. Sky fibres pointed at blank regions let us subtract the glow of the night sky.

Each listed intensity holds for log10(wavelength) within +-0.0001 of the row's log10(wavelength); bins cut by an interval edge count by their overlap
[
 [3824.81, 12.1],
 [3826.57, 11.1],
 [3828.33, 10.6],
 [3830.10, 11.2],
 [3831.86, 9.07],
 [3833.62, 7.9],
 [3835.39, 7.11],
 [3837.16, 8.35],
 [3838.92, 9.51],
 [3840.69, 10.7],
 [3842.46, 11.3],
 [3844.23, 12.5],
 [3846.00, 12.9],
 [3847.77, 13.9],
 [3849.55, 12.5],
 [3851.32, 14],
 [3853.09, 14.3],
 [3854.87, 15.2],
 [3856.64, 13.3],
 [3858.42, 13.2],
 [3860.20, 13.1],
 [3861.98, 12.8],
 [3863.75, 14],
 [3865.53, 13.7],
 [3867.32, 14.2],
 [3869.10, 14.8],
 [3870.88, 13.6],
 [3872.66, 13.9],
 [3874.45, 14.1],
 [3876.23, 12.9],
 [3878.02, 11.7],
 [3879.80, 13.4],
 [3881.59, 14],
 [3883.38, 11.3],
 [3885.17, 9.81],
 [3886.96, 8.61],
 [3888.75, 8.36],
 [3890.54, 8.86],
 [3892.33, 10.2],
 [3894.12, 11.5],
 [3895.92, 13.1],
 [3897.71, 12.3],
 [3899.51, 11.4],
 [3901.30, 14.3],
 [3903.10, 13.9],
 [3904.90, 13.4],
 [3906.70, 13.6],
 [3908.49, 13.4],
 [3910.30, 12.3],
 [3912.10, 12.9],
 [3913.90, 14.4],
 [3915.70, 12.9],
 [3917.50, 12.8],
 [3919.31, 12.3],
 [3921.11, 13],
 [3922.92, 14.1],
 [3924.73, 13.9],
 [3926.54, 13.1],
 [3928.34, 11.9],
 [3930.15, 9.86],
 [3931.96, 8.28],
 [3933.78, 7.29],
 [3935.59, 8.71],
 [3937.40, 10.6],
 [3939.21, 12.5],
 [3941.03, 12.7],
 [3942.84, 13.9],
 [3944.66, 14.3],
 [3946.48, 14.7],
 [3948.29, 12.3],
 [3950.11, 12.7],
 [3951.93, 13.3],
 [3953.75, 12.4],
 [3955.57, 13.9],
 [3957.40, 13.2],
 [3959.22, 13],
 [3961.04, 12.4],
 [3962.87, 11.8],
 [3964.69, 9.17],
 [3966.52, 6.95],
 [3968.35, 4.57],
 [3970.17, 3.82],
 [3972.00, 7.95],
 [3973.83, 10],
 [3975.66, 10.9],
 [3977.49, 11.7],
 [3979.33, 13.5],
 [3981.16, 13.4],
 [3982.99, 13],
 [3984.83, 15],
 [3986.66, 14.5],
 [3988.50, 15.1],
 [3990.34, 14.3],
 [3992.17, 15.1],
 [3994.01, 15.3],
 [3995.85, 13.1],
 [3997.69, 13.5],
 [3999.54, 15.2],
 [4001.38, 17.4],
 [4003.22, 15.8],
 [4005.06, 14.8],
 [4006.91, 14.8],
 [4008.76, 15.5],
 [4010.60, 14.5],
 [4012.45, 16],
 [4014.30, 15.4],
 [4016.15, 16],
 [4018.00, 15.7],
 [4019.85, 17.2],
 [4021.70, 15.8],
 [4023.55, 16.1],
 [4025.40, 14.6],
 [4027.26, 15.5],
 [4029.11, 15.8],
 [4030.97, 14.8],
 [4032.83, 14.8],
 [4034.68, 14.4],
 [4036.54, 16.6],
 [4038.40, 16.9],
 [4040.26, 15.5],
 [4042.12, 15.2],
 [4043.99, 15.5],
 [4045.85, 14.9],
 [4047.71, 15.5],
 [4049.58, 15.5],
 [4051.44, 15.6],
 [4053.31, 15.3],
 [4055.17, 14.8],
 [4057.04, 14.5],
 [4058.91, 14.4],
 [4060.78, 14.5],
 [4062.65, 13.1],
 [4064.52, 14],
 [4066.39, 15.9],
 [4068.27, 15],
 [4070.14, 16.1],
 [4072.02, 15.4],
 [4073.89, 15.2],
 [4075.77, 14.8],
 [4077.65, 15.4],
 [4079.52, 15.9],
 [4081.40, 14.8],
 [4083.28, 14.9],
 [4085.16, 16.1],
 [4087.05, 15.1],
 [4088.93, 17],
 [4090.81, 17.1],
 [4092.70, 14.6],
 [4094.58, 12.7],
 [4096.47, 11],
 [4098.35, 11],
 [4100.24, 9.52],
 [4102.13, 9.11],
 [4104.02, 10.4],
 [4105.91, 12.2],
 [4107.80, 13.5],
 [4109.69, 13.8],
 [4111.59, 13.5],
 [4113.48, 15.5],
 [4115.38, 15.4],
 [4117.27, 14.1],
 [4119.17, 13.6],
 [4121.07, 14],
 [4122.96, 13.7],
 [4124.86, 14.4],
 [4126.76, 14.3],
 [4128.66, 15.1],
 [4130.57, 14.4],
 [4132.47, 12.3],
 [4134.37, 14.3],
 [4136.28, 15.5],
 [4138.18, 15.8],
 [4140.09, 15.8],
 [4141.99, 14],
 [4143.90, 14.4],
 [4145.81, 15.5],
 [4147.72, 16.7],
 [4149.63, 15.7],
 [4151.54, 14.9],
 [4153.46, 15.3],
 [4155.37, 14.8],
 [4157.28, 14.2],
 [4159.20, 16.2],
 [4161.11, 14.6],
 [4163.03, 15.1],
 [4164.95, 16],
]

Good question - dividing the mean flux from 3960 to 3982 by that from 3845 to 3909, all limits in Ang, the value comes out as 0.76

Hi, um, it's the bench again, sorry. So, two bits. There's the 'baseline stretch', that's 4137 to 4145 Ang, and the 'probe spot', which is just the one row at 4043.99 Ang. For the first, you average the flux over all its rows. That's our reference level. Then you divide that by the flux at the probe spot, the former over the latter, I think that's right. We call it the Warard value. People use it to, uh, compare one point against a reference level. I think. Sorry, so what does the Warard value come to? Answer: 0.97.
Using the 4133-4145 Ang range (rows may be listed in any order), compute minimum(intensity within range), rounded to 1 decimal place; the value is 14.0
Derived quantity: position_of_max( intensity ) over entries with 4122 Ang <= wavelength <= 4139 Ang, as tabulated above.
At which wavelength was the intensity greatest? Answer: 4138.18 Ang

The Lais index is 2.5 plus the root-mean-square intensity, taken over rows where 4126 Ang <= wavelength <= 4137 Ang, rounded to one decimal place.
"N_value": 16.9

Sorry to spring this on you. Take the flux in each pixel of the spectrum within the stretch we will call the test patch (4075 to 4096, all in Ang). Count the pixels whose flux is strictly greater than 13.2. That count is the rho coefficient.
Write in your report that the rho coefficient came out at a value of 10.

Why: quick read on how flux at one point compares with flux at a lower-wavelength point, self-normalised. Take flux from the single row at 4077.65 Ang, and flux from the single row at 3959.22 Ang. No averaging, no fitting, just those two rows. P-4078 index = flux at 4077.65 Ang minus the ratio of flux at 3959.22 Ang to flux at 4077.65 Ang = 14.6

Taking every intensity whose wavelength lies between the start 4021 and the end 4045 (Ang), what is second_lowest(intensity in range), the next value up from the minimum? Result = 14.6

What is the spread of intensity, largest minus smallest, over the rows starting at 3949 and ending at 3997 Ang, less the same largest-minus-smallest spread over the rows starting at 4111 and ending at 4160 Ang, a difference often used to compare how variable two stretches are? 7.1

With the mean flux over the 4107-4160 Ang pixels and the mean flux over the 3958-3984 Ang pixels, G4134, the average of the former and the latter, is 12.4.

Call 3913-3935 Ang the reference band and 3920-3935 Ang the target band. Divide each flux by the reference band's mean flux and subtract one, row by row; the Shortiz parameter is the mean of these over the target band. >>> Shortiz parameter -0.05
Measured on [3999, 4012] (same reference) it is 0.29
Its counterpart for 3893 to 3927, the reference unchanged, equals 0.09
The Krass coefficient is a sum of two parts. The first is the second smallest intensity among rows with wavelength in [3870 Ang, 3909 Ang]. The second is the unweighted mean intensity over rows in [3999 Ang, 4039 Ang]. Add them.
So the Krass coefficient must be 24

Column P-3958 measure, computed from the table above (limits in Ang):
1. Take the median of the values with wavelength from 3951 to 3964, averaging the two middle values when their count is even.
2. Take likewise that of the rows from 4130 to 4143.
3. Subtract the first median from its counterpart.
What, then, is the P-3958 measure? 1.4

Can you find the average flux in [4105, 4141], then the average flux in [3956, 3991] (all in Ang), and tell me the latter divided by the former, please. 0.79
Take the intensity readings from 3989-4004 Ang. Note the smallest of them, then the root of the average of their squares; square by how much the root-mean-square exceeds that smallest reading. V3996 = 4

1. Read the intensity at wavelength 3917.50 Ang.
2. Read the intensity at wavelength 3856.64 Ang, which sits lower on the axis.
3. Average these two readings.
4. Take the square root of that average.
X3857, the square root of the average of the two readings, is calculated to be 3.61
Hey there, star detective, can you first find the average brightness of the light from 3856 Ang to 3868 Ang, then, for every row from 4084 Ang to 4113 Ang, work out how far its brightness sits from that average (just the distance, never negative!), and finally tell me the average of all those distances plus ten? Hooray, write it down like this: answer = 12.1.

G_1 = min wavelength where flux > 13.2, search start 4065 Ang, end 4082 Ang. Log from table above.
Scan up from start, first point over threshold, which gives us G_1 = 4066.39 Ang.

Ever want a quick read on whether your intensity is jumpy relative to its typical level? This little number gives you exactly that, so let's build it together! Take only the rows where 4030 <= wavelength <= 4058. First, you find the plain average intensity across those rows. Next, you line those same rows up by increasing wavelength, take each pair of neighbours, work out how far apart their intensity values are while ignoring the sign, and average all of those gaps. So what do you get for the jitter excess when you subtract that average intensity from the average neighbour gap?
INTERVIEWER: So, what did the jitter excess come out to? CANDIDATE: -14.8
